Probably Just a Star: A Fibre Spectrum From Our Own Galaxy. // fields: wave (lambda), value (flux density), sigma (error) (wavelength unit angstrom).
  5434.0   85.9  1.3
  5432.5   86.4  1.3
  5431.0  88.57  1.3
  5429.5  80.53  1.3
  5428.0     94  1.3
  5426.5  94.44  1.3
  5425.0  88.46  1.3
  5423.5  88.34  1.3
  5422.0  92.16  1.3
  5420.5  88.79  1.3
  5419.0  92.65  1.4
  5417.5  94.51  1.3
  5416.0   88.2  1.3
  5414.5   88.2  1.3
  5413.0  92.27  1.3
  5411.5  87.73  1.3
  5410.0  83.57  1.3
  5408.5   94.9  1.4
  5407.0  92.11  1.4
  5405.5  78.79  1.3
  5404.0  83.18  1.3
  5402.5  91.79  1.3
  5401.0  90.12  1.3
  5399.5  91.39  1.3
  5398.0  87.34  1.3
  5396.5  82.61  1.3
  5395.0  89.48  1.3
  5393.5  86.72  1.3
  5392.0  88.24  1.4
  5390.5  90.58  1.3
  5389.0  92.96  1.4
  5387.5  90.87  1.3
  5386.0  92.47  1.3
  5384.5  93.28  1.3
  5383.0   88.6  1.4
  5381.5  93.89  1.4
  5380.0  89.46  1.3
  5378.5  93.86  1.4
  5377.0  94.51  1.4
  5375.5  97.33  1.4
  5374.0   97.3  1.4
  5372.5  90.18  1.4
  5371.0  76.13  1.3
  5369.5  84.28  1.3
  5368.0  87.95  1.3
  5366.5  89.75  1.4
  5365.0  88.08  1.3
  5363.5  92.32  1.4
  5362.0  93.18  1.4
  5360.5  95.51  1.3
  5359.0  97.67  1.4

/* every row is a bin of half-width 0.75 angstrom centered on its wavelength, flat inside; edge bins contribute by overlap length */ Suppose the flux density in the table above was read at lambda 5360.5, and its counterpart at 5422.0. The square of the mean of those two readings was 8805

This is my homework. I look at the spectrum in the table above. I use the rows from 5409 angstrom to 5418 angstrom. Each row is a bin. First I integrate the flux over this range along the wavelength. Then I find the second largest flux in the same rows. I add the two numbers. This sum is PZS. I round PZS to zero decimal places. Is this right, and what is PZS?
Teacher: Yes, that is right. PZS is 894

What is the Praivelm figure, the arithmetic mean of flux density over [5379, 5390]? 92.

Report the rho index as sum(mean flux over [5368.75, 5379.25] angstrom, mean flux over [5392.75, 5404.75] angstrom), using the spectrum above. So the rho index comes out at 178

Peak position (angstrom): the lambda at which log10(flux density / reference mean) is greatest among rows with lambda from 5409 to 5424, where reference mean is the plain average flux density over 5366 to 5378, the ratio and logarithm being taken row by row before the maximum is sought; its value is 5417.5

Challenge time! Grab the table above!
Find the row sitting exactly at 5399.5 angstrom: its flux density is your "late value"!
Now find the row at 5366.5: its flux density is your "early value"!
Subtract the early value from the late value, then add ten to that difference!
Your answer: 12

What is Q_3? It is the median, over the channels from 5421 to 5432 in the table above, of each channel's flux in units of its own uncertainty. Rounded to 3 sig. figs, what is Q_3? 68.1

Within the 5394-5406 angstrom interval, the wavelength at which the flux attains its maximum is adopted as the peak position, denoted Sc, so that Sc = 5402.5 angstrom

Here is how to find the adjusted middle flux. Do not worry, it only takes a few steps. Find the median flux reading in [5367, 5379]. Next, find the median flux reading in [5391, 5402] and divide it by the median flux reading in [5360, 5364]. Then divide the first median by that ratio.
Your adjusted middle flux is 97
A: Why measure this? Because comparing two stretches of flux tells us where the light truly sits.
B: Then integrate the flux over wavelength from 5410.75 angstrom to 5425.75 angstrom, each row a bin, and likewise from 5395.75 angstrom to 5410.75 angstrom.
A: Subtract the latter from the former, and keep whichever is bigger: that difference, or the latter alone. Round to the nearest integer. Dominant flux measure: 1314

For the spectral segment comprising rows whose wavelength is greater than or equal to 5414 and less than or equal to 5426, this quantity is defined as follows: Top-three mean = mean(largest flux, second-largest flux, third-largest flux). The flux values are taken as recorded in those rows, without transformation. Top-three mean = 93.1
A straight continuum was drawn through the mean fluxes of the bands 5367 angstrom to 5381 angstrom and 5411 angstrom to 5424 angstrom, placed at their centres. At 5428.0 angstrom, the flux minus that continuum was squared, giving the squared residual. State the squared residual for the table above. 13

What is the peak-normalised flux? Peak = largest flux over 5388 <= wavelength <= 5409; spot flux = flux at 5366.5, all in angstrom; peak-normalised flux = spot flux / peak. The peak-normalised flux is 0.95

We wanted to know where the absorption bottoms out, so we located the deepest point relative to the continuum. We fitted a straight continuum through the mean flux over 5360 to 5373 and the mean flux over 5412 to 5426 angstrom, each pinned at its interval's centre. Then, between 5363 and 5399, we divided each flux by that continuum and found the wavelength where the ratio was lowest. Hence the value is 5371.0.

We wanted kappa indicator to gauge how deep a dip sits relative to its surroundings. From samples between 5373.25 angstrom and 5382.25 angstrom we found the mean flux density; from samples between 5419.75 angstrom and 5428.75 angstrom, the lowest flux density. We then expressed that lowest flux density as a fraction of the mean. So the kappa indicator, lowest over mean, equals 0.94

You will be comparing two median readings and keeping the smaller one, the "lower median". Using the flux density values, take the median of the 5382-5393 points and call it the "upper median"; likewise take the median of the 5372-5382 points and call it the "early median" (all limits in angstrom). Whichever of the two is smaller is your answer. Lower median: 90.9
